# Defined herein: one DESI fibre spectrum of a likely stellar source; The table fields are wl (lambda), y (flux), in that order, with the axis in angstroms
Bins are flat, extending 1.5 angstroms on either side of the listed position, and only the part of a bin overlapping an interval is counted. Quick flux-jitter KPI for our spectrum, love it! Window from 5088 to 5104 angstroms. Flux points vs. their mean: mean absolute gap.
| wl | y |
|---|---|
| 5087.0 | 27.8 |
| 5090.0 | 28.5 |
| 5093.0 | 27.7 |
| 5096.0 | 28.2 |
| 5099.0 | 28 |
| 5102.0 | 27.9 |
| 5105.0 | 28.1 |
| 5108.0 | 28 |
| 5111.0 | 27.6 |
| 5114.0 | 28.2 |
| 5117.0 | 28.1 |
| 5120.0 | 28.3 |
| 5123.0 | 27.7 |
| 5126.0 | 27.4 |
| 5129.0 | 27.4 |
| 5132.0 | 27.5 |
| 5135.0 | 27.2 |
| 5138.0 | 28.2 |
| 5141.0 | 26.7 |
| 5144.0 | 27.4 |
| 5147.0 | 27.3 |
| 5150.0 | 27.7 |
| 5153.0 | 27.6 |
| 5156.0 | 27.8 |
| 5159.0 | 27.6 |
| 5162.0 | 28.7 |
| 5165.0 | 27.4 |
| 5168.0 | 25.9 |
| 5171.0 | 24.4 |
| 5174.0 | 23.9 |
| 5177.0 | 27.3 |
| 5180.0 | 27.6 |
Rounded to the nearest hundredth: 0.23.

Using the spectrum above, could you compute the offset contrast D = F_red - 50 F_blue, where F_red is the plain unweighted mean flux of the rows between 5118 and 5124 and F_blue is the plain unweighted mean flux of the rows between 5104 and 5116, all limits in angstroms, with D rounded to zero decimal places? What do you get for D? -1371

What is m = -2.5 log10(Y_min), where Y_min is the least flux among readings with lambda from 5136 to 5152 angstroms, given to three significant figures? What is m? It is -3.57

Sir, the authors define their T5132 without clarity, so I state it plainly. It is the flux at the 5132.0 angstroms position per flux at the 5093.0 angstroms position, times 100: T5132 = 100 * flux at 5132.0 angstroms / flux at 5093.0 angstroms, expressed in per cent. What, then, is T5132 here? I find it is 99.3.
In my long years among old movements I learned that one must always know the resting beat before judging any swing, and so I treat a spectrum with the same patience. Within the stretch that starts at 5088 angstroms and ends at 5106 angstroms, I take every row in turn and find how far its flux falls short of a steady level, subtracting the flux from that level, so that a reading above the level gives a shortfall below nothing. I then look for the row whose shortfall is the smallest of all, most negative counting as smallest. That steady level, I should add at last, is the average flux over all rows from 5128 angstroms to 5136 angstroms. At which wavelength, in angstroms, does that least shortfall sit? 5090.0 angstroms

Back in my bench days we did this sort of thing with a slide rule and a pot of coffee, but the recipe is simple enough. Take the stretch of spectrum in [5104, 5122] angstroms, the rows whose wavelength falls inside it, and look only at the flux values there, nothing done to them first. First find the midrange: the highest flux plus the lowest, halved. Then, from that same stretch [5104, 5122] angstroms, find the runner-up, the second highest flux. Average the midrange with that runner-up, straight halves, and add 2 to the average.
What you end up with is 30.1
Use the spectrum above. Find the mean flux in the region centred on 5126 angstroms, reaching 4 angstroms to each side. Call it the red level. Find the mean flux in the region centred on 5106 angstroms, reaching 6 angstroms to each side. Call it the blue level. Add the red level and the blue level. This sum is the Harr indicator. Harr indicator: 55.4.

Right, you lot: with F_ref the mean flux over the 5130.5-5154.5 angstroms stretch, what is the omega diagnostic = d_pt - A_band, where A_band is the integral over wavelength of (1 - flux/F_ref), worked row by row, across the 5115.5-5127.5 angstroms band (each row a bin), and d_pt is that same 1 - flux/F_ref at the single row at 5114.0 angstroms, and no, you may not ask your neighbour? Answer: 0.16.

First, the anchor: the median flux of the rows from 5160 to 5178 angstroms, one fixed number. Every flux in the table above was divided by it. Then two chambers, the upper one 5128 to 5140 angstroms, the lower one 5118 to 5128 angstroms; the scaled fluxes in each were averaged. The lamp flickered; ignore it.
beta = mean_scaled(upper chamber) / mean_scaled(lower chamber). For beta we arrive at 0.99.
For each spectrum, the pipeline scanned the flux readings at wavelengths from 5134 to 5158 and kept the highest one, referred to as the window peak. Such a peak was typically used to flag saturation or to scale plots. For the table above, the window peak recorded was 28.2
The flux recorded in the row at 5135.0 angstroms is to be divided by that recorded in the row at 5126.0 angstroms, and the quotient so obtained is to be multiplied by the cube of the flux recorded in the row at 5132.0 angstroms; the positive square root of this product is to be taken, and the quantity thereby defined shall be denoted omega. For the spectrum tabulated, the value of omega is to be 144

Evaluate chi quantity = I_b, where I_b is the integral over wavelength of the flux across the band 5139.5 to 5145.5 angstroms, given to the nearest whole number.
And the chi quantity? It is 162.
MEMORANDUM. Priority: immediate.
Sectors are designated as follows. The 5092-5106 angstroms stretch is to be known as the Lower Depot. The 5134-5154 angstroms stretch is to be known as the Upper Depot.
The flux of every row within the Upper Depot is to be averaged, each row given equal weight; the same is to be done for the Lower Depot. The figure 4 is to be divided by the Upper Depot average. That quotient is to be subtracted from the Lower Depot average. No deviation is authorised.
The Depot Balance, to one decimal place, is 27.8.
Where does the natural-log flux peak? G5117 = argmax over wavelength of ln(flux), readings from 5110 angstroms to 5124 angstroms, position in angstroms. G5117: 5120.0 angstroms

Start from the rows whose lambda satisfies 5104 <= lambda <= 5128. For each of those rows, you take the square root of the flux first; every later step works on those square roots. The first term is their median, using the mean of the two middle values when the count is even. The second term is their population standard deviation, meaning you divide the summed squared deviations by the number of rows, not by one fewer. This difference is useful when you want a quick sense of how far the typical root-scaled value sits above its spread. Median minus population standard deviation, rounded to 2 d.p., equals 5.27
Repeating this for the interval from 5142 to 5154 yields 5.23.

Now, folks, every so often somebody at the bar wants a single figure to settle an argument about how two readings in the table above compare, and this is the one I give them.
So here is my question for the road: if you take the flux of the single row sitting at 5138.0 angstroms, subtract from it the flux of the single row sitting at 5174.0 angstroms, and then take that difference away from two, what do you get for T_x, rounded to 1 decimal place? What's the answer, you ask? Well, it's -2.3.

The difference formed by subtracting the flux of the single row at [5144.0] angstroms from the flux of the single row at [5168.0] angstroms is -1.5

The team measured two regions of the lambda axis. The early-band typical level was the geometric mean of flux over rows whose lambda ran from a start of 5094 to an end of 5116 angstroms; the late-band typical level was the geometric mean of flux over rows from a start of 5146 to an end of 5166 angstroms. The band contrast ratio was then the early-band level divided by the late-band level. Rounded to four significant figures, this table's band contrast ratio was 1.010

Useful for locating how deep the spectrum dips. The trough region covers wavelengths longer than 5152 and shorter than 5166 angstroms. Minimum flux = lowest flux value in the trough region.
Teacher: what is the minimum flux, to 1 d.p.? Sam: 27.4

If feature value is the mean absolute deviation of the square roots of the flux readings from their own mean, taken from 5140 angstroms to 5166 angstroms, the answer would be 0.032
